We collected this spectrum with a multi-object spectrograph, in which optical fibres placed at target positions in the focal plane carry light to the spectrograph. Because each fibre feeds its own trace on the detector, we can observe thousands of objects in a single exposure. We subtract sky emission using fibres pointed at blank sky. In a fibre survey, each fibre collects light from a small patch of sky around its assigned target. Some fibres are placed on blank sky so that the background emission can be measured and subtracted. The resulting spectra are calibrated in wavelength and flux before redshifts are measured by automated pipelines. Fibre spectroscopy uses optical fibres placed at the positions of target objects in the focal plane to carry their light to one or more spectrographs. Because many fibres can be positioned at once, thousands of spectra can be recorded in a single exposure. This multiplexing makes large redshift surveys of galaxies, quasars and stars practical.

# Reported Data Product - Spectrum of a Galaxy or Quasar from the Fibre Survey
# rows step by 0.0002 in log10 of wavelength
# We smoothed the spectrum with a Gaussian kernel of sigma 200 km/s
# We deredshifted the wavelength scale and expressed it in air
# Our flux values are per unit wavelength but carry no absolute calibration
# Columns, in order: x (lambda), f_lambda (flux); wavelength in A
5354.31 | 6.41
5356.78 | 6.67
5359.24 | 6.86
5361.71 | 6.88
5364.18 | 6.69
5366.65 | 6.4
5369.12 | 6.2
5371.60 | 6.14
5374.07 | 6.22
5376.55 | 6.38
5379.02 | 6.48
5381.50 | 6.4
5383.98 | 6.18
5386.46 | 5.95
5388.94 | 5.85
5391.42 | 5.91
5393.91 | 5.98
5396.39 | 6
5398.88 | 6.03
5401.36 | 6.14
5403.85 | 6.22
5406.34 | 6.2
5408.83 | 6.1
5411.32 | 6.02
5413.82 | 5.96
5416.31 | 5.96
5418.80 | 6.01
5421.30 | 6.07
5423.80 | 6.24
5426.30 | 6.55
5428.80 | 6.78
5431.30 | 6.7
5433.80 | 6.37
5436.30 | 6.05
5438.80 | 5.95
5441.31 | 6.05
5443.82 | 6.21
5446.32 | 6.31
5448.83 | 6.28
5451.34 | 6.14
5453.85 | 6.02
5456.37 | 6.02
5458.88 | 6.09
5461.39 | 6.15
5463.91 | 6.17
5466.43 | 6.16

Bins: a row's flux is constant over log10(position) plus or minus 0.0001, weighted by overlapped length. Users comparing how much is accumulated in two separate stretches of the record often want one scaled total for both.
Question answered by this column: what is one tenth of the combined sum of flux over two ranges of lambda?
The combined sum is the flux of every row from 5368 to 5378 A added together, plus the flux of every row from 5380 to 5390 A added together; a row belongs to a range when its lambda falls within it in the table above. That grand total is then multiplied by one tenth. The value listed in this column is 4.93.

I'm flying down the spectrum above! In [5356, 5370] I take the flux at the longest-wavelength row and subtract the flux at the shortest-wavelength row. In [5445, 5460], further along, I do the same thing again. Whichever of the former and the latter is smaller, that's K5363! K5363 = -0.47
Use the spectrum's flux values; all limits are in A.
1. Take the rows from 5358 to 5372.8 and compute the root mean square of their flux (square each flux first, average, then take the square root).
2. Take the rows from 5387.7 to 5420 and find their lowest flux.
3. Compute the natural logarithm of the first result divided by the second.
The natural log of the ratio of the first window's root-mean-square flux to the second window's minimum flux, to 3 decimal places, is 0.111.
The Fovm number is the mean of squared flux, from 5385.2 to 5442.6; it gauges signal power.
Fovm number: 37.7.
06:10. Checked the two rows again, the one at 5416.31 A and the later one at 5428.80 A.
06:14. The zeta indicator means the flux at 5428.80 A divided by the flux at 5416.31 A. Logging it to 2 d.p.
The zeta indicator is 1.14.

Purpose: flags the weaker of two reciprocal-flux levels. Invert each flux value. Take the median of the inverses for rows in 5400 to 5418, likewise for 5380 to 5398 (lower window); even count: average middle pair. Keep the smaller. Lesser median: 0.164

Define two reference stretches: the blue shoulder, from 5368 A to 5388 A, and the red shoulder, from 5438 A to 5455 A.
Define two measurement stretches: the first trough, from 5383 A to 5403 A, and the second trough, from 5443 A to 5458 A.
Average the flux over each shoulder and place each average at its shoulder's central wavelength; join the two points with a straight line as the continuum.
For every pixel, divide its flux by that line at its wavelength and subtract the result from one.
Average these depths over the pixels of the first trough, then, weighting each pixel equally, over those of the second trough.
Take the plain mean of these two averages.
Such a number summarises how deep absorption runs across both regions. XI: 0.015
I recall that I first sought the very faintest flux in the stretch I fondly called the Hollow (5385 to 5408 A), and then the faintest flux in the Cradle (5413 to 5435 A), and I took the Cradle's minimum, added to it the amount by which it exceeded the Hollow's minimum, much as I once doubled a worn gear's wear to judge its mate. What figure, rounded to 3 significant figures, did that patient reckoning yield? 6.07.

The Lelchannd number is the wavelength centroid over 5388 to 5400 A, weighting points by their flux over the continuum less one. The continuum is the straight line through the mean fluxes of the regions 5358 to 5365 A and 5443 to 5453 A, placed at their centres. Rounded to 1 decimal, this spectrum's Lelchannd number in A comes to 5393.4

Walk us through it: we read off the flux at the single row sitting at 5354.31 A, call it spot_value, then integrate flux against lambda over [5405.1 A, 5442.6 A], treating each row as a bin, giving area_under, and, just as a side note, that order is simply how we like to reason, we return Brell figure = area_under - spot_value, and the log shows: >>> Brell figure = 226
